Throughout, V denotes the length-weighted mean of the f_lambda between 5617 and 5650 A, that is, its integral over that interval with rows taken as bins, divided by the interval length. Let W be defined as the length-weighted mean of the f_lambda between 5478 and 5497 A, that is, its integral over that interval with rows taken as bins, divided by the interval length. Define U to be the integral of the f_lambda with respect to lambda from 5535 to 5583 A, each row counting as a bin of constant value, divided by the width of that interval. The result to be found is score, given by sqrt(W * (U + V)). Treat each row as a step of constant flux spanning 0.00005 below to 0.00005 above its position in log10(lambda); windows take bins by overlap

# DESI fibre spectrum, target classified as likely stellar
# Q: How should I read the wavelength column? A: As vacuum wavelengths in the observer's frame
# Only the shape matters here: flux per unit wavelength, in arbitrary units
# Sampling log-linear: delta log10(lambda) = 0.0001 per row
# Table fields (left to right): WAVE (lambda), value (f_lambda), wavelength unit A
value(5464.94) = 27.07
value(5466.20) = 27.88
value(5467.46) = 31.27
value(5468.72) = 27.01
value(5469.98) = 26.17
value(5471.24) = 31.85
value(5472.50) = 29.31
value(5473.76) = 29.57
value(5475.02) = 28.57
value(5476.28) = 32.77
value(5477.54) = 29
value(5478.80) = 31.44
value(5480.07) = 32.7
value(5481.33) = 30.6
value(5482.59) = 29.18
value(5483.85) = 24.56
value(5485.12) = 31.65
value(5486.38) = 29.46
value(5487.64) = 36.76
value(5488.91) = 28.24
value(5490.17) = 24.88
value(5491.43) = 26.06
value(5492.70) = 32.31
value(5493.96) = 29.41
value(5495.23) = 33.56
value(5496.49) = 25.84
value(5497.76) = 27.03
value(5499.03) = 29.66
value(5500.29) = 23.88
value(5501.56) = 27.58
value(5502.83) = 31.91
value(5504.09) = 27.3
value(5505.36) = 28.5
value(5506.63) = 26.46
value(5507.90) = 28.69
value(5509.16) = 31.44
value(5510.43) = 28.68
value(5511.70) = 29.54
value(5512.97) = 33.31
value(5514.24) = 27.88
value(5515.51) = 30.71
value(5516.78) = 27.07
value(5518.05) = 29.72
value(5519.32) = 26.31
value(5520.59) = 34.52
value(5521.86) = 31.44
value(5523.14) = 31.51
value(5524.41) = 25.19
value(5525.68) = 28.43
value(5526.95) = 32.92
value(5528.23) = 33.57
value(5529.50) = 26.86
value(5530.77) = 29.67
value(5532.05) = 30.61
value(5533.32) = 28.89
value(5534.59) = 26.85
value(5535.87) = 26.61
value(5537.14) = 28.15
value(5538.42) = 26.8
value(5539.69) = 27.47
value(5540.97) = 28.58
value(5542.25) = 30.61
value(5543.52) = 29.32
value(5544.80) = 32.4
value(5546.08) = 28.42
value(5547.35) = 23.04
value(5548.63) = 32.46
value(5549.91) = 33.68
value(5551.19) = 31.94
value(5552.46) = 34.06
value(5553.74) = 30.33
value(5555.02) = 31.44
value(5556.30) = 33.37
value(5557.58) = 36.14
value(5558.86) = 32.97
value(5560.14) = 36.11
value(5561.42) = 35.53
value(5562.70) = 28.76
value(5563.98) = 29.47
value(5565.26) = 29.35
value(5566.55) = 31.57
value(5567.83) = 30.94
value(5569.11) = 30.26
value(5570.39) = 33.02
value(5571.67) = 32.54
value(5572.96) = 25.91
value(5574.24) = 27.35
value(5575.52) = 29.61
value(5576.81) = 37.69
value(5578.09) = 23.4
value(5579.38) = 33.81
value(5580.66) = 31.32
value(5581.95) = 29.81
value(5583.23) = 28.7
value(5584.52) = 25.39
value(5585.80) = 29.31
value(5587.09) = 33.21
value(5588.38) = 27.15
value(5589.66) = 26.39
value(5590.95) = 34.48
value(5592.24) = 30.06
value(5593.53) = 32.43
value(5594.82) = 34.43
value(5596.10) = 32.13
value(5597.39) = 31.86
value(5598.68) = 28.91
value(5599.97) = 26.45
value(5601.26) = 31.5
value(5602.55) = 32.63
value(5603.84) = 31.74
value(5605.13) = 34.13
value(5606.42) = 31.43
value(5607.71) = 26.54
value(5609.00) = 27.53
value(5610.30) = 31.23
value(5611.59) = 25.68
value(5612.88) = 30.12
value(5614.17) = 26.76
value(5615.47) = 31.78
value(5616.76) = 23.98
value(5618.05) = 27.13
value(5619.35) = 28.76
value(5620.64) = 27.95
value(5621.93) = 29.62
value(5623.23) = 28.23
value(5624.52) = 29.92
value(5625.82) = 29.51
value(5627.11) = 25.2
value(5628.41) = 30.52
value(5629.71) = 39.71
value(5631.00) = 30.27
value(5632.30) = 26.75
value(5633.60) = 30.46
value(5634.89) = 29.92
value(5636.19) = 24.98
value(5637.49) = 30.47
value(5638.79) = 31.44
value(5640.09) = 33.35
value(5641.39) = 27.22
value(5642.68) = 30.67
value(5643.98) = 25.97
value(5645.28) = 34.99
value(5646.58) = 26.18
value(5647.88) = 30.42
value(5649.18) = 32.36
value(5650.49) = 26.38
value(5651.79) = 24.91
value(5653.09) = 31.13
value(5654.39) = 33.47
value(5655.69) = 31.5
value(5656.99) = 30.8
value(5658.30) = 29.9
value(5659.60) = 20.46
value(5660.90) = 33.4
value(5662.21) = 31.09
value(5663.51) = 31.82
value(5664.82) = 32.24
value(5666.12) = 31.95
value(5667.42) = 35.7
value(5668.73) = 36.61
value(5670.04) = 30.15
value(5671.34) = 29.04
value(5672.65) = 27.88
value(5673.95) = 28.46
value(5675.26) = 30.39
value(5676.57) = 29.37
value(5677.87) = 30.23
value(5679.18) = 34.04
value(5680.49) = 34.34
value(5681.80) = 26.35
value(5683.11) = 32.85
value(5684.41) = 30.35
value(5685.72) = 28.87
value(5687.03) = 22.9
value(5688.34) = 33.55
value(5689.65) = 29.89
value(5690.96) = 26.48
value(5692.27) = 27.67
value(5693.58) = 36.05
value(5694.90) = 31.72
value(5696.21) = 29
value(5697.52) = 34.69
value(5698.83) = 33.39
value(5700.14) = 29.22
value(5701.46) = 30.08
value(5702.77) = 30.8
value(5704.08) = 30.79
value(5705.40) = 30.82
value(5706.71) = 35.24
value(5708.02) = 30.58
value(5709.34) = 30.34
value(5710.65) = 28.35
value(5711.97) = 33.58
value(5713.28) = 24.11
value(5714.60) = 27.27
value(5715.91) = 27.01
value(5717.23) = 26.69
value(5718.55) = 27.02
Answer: 42.4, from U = 30.6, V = 29.6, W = 29.8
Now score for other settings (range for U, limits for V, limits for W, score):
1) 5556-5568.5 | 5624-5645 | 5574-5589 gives 43.1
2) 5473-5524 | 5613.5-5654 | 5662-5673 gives 43.3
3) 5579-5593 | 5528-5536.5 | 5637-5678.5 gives 42.2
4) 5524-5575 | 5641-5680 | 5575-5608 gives 43.1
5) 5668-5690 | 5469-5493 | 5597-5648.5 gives 42.1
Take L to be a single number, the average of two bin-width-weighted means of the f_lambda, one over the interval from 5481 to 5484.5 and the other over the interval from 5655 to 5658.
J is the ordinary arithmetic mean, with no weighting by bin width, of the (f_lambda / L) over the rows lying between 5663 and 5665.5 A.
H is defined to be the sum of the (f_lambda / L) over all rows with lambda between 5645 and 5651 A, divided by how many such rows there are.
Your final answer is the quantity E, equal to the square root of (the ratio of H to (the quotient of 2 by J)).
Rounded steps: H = 1.02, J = 1.09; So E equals 0.75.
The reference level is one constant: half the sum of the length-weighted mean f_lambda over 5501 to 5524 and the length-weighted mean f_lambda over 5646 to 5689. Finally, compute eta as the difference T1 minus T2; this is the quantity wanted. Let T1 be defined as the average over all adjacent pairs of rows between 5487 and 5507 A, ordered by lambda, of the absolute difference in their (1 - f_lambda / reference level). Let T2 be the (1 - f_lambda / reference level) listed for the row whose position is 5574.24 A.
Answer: 0.05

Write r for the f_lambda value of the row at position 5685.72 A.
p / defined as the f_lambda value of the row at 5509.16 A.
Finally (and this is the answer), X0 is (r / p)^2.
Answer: 0.8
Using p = 31.44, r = 28.87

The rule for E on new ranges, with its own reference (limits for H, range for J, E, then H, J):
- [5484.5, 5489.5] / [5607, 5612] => 0.71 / 1.07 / 0.94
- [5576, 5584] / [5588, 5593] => 0.72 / 1.05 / 1.00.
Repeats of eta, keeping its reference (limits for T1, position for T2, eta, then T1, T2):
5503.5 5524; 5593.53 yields 0.18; 0.100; -0.08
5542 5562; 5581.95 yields 0.10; 0.100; 0.00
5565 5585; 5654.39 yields 0.25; 0.130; -0.12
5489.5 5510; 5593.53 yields 0.20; 0.117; -0.08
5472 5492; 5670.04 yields 0.12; 0.113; -0.01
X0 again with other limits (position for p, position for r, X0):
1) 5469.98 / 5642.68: 1.4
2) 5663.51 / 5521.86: 1.0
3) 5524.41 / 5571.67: 1.7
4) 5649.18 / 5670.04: 0.9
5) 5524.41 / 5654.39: 1.8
